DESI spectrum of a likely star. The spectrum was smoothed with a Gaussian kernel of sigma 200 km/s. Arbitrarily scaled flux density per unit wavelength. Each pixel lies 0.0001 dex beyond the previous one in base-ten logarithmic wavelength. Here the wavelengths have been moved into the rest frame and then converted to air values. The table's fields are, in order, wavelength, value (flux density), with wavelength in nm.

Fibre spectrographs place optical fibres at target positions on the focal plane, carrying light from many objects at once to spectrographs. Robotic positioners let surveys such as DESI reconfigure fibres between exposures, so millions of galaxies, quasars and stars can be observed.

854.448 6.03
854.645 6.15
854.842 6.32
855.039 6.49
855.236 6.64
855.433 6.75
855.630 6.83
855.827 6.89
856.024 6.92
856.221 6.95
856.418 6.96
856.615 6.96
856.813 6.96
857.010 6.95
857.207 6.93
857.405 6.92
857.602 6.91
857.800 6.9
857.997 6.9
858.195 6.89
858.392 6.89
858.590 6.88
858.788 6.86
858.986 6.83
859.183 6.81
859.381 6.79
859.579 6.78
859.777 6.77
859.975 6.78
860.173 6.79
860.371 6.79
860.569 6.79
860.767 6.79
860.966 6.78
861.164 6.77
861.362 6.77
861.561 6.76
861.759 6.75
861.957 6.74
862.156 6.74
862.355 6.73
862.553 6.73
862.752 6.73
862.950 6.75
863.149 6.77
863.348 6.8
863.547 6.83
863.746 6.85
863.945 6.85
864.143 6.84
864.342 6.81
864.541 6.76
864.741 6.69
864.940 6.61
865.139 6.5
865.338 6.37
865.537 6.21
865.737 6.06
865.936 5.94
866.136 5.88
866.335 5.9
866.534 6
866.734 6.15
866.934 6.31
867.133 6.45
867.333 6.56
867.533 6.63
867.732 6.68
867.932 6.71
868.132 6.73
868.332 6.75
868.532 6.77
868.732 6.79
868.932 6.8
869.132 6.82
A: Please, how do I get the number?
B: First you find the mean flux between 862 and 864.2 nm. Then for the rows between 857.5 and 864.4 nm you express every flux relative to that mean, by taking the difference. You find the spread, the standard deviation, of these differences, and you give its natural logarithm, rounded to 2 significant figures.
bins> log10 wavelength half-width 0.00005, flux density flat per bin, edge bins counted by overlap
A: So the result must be -2.9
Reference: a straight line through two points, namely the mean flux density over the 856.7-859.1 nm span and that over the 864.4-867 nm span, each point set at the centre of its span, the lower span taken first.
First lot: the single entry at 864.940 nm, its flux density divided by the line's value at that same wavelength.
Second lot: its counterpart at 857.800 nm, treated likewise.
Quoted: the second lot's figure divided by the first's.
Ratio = 0.96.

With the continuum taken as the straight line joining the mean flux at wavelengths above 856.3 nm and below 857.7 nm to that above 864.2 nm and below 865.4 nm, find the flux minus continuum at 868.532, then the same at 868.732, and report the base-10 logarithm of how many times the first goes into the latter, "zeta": 0.0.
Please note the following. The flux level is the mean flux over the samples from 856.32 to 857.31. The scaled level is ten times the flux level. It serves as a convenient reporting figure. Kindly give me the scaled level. 69.5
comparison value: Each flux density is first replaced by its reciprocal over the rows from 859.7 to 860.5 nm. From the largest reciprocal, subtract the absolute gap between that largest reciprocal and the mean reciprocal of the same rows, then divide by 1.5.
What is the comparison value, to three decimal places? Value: 0.098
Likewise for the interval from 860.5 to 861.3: 0.098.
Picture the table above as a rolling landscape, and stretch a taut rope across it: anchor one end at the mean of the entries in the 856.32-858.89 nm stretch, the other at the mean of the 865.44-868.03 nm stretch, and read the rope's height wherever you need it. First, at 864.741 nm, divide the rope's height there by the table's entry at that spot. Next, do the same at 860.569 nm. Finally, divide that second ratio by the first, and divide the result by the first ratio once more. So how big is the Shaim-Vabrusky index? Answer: 1.08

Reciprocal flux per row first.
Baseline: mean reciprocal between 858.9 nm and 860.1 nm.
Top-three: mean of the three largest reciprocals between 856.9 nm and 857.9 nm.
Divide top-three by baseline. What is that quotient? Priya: 0.98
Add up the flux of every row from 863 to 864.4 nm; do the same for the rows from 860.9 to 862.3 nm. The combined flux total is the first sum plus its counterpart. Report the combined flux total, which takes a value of 95.1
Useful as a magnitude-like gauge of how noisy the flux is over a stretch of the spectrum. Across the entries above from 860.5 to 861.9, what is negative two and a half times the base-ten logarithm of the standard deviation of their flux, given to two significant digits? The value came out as 4.6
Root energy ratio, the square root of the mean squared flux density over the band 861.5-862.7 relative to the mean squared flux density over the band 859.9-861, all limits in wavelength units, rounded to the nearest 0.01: 0.99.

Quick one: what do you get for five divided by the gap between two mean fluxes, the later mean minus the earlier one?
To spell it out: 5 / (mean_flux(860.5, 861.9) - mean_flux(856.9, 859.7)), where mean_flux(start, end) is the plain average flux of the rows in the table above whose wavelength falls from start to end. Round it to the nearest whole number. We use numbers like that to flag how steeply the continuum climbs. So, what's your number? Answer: -49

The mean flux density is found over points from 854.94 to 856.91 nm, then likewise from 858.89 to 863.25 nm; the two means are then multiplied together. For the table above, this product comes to 46.3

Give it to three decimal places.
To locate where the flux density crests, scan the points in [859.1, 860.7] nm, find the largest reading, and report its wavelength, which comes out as 859.183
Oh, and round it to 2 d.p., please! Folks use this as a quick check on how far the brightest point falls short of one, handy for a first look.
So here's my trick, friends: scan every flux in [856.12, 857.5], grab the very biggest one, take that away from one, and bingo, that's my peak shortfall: -5.96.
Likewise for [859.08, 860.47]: -5.81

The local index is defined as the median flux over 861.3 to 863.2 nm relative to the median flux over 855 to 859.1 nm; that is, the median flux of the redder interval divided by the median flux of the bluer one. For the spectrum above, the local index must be 0.9775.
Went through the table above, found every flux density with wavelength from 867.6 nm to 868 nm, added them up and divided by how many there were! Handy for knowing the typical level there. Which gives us 6.7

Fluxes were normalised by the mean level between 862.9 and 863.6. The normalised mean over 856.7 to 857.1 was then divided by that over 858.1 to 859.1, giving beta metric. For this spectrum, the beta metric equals 1.01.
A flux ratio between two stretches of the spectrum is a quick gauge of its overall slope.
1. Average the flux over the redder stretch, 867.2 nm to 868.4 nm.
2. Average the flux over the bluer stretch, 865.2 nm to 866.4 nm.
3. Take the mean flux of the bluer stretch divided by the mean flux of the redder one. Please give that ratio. 0.91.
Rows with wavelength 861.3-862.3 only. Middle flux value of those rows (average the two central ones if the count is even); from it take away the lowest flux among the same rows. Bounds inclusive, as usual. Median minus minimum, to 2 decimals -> 0.01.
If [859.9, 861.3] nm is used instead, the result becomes 0.02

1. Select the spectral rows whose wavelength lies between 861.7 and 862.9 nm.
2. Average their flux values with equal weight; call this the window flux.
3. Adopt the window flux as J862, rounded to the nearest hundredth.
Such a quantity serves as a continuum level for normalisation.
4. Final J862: 6.74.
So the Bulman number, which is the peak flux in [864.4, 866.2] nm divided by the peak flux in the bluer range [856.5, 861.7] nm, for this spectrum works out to 0.971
